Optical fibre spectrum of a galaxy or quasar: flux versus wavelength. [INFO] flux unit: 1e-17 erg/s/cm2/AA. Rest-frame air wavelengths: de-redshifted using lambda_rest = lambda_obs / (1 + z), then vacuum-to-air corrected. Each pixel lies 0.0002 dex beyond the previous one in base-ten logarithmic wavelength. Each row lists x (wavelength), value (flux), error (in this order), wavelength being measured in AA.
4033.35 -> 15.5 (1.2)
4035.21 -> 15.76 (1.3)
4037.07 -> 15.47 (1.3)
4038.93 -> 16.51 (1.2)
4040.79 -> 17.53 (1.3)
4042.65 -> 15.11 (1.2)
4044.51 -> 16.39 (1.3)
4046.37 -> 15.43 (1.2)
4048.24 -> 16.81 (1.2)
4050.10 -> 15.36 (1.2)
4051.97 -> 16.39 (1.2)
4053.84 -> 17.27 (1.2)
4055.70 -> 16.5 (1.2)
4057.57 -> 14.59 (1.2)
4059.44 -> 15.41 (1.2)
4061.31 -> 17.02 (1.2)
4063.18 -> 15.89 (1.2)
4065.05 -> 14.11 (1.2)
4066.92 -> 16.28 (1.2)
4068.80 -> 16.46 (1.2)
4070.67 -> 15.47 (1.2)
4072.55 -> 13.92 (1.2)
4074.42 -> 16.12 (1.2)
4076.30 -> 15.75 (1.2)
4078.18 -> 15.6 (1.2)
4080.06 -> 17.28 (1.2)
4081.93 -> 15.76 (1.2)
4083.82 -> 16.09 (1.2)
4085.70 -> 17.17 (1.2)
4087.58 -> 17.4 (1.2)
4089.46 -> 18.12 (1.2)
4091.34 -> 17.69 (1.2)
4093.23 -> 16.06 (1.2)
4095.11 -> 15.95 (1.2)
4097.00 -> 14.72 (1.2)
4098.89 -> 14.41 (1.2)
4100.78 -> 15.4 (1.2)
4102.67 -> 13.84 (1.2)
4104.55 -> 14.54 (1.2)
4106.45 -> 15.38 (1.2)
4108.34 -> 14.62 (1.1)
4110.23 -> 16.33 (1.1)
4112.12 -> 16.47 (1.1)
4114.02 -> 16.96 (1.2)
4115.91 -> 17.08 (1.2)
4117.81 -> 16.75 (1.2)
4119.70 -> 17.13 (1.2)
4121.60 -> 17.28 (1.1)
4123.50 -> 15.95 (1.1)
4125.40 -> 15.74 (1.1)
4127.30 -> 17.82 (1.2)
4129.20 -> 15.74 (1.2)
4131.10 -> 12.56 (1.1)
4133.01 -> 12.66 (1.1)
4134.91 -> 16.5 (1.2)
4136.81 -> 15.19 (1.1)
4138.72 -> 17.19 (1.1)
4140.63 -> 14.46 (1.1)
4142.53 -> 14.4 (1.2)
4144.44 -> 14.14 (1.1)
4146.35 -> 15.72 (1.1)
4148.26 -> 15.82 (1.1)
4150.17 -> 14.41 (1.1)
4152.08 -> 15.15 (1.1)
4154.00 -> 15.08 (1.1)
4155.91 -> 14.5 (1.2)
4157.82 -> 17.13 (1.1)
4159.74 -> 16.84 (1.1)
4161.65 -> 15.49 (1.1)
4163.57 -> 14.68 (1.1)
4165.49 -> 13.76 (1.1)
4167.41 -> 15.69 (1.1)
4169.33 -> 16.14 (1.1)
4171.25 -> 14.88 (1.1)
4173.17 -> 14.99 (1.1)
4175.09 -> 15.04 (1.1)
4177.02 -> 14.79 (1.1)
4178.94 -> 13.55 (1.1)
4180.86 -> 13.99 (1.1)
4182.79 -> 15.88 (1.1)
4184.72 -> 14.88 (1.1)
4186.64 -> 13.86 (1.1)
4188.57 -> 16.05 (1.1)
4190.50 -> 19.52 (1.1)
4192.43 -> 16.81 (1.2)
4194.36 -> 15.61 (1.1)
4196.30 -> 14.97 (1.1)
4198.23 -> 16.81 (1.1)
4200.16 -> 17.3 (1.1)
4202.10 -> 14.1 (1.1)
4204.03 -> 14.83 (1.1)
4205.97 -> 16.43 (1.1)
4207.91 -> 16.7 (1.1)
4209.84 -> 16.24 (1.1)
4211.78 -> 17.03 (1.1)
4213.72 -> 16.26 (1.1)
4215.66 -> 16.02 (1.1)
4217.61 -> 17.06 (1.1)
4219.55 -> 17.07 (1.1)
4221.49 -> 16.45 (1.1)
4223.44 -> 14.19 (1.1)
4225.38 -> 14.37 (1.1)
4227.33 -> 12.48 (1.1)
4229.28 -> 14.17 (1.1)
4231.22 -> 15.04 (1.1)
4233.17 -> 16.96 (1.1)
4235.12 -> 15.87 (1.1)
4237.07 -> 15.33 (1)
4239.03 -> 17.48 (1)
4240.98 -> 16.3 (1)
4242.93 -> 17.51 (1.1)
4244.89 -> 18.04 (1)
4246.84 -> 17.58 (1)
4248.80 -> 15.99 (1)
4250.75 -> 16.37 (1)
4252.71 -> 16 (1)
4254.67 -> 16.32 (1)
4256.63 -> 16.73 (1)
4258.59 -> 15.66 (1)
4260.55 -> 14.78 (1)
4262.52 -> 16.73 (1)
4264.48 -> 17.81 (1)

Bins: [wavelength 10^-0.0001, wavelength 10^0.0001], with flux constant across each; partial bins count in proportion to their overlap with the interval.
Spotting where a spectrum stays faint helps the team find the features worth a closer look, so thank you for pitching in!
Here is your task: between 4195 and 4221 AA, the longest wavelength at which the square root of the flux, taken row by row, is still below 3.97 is 4204.03 AA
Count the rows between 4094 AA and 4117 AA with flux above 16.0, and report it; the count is 4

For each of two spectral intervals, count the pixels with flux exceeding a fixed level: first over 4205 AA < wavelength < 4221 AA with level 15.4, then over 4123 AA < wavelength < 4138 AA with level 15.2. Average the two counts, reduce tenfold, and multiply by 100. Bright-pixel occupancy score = 65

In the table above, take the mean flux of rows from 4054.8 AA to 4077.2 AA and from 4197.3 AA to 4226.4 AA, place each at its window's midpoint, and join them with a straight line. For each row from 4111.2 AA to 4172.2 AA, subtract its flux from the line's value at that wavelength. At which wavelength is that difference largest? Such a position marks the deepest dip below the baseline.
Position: 4131.10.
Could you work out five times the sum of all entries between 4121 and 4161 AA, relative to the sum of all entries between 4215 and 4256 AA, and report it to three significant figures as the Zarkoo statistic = 4.82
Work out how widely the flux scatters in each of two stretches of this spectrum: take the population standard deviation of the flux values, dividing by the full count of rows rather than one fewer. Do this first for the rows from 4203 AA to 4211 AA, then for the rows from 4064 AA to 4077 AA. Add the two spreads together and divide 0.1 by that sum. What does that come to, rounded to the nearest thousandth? 0.060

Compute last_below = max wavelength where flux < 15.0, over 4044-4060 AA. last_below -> 4057.57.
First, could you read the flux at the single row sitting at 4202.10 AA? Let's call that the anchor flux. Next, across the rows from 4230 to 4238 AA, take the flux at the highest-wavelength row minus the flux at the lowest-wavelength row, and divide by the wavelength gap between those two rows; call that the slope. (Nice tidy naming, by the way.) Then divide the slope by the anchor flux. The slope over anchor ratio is 0.004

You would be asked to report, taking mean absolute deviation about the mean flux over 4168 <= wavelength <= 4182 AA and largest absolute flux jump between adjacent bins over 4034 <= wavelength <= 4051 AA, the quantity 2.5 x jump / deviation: 11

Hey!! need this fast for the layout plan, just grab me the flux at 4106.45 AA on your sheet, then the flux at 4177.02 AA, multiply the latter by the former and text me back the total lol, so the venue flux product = 227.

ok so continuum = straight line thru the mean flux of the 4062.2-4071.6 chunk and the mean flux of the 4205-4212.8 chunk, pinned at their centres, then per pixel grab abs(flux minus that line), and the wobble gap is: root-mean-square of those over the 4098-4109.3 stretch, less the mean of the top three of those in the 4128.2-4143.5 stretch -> -1.6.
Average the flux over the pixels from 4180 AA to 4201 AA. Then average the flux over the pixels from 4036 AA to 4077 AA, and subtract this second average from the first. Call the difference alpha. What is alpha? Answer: 0.07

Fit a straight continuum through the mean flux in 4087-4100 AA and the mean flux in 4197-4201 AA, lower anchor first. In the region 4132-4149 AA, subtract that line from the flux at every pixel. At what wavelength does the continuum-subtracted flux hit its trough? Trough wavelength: 4133.01 AA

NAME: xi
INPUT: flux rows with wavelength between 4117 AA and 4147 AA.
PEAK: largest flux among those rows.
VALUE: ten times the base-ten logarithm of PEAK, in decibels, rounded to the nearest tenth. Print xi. 12.5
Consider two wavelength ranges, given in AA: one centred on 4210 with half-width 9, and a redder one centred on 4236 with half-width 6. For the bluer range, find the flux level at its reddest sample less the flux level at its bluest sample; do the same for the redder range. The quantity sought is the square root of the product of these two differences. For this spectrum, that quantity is 1.9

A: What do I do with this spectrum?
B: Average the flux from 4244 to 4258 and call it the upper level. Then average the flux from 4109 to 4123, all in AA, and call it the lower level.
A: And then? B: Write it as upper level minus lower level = -0.1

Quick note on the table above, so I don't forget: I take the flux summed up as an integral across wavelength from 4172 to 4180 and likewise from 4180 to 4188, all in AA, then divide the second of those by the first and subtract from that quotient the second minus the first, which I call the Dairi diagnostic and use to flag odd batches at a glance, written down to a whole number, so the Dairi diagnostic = 0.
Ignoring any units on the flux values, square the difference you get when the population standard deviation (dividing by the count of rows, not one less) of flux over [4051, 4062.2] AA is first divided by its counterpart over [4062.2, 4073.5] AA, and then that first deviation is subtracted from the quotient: 0.00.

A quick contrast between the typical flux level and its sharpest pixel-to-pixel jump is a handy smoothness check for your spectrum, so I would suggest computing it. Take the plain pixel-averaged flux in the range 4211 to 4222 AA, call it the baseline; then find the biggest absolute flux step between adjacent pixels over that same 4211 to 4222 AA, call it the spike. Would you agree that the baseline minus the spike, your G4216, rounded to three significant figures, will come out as 15.6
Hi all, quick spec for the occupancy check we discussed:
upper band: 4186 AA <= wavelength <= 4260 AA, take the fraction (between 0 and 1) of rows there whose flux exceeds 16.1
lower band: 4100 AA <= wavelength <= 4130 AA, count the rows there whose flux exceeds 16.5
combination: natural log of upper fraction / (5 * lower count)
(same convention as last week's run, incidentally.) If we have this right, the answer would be -4.0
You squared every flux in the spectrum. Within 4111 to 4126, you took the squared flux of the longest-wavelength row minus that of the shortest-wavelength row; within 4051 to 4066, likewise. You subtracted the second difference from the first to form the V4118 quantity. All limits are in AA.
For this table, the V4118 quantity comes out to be 46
